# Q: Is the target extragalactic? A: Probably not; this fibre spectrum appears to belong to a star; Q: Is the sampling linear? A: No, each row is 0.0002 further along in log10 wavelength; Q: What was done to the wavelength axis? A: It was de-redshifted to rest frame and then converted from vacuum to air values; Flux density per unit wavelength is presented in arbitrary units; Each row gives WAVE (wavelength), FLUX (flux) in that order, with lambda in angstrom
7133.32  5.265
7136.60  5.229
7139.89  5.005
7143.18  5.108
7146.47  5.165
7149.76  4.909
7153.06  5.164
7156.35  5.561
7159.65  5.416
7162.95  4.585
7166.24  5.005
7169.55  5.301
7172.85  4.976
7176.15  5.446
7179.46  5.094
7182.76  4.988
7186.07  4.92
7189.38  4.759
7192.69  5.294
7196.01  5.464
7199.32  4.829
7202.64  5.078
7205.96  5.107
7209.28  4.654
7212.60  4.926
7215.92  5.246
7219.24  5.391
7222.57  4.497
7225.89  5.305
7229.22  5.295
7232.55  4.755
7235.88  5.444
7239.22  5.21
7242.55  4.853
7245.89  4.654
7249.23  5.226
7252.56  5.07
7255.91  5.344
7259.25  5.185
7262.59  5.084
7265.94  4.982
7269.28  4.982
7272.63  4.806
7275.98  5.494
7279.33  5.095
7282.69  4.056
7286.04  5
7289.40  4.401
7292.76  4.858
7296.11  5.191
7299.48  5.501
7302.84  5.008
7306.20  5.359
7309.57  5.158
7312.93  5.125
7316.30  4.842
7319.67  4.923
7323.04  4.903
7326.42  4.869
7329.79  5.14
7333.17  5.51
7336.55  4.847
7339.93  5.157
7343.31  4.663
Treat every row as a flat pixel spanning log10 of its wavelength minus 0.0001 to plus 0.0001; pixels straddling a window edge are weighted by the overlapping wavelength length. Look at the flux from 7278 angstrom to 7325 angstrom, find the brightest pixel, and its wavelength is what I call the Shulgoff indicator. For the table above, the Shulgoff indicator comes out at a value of 7299.48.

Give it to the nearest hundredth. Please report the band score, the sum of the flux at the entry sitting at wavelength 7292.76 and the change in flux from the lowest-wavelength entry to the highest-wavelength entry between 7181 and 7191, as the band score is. 4.63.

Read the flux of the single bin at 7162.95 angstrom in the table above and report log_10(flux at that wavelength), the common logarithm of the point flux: 0.661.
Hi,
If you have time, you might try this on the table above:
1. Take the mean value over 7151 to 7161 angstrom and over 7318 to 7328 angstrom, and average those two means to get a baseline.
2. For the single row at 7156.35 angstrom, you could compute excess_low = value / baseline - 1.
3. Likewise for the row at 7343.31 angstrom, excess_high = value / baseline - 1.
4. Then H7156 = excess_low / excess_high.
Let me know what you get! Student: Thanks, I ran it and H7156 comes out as -0.9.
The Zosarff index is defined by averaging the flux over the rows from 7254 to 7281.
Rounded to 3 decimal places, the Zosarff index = 5.121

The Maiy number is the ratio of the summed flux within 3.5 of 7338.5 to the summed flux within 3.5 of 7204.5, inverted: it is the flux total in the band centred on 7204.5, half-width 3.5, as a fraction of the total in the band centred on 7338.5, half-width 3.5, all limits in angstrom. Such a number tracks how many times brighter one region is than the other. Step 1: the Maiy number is 1.02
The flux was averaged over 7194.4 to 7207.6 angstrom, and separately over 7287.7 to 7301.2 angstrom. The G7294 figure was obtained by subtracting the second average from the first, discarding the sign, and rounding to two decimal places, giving 0.13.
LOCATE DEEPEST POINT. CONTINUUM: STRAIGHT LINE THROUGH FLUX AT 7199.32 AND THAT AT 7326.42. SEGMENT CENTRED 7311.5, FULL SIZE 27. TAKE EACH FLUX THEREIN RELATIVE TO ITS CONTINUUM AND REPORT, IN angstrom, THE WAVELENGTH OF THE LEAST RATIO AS 7316.30 angstrom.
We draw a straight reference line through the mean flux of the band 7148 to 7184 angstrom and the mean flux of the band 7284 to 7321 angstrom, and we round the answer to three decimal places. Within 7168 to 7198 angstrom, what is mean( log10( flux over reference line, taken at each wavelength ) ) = 0.001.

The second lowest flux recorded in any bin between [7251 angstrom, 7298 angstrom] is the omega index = 4.401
